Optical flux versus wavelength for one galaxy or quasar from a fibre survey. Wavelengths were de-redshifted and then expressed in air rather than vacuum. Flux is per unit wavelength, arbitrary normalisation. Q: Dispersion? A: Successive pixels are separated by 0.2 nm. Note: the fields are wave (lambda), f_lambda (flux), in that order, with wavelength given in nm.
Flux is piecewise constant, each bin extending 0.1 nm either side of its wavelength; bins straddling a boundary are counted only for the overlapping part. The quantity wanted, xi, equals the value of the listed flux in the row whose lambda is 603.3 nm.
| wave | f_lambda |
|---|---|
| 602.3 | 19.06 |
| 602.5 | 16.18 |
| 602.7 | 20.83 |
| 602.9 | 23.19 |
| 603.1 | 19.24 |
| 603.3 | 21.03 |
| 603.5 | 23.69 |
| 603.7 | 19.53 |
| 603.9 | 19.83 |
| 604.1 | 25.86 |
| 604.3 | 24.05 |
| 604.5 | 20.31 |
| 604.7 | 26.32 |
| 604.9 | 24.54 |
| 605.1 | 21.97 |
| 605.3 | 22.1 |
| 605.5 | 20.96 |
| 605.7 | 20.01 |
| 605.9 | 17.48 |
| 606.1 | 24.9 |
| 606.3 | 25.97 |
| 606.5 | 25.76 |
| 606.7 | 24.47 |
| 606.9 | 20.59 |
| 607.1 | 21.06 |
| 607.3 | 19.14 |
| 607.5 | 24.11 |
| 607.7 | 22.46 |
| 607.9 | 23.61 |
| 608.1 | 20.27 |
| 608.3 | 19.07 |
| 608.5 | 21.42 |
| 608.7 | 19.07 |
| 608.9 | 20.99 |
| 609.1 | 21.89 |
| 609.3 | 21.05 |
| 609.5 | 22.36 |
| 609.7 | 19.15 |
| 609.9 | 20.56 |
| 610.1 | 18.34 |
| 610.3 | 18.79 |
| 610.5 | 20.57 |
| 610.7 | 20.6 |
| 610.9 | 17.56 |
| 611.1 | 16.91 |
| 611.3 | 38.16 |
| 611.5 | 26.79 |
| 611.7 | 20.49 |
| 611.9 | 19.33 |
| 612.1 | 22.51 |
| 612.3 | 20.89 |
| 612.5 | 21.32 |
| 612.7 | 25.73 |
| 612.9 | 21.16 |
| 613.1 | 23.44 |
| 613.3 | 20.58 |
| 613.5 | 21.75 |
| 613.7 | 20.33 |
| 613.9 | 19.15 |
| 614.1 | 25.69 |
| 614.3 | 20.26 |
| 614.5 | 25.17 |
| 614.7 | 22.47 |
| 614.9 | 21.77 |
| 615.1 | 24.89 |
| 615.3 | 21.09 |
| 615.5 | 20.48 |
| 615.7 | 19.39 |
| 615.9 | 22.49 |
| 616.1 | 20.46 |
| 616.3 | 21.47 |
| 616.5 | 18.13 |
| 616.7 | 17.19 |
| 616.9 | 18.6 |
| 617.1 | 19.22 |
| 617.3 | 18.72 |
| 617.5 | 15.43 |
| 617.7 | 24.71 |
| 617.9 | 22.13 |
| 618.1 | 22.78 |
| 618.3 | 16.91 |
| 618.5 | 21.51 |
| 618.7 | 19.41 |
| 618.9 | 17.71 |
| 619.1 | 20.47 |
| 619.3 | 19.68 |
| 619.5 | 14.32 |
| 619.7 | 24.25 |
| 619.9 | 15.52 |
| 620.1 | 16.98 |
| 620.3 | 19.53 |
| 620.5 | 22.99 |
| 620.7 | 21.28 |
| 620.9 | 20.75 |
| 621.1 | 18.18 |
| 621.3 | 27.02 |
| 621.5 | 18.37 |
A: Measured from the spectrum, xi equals 21.03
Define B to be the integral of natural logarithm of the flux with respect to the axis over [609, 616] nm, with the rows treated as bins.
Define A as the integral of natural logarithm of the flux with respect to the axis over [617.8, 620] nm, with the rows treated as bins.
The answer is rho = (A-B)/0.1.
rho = -150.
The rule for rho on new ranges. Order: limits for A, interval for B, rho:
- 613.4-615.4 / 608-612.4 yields -72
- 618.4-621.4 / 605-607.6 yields 9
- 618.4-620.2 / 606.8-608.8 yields -8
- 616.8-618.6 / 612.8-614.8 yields -8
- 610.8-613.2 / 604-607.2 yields -25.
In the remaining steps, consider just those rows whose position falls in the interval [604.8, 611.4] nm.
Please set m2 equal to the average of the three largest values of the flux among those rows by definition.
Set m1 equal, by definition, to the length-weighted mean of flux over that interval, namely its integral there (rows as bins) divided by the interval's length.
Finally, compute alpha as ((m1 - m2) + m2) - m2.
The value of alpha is -8.3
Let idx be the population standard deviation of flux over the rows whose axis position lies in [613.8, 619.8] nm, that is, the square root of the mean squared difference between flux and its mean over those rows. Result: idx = 2.8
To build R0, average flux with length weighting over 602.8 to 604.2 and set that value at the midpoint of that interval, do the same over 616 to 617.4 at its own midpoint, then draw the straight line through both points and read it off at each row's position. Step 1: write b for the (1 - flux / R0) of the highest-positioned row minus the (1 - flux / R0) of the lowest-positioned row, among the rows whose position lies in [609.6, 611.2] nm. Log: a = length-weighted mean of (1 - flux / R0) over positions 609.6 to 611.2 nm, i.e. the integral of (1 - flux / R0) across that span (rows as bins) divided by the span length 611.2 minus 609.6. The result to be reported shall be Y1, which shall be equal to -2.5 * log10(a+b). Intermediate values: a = 0.065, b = 0.098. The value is 2.0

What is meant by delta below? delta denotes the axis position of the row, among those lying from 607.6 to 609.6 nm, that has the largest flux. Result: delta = 607.9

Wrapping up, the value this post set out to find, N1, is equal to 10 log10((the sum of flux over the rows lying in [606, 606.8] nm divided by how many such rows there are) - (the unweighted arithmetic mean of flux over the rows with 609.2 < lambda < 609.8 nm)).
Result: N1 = 6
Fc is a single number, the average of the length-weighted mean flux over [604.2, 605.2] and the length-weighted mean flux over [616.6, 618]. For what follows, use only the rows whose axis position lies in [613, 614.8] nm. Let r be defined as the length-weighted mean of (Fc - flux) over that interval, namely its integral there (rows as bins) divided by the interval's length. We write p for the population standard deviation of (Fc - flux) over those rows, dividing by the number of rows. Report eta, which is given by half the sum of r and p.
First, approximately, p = 2.2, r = -0.7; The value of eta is 0.75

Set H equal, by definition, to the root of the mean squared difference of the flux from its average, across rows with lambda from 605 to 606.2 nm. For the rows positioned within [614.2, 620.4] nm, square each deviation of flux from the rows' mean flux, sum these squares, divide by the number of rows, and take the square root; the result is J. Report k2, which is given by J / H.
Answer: 1.2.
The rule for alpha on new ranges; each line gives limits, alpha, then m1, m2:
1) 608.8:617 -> -8.8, 21.5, 30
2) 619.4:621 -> -3.4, 19.5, 23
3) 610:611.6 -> -6.3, 22.2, 29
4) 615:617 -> -2.5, 20.4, 23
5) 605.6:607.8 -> -3.2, 22.4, 26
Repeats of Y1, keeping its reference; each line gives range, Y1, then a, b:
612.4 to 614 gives 7.4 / -0.094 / 0.095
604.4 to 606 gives 2.4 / -0.013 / 0.121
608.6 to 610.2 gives 3.8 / 0.008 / 0.023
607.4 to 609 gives 2.4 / -0.026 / 0.135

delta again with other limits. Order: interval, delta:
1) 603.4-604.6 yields 604.1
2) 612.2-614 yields 612.7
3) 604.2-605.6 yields 604.7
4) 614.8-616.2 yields 615.1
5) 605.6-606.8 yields 606.3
